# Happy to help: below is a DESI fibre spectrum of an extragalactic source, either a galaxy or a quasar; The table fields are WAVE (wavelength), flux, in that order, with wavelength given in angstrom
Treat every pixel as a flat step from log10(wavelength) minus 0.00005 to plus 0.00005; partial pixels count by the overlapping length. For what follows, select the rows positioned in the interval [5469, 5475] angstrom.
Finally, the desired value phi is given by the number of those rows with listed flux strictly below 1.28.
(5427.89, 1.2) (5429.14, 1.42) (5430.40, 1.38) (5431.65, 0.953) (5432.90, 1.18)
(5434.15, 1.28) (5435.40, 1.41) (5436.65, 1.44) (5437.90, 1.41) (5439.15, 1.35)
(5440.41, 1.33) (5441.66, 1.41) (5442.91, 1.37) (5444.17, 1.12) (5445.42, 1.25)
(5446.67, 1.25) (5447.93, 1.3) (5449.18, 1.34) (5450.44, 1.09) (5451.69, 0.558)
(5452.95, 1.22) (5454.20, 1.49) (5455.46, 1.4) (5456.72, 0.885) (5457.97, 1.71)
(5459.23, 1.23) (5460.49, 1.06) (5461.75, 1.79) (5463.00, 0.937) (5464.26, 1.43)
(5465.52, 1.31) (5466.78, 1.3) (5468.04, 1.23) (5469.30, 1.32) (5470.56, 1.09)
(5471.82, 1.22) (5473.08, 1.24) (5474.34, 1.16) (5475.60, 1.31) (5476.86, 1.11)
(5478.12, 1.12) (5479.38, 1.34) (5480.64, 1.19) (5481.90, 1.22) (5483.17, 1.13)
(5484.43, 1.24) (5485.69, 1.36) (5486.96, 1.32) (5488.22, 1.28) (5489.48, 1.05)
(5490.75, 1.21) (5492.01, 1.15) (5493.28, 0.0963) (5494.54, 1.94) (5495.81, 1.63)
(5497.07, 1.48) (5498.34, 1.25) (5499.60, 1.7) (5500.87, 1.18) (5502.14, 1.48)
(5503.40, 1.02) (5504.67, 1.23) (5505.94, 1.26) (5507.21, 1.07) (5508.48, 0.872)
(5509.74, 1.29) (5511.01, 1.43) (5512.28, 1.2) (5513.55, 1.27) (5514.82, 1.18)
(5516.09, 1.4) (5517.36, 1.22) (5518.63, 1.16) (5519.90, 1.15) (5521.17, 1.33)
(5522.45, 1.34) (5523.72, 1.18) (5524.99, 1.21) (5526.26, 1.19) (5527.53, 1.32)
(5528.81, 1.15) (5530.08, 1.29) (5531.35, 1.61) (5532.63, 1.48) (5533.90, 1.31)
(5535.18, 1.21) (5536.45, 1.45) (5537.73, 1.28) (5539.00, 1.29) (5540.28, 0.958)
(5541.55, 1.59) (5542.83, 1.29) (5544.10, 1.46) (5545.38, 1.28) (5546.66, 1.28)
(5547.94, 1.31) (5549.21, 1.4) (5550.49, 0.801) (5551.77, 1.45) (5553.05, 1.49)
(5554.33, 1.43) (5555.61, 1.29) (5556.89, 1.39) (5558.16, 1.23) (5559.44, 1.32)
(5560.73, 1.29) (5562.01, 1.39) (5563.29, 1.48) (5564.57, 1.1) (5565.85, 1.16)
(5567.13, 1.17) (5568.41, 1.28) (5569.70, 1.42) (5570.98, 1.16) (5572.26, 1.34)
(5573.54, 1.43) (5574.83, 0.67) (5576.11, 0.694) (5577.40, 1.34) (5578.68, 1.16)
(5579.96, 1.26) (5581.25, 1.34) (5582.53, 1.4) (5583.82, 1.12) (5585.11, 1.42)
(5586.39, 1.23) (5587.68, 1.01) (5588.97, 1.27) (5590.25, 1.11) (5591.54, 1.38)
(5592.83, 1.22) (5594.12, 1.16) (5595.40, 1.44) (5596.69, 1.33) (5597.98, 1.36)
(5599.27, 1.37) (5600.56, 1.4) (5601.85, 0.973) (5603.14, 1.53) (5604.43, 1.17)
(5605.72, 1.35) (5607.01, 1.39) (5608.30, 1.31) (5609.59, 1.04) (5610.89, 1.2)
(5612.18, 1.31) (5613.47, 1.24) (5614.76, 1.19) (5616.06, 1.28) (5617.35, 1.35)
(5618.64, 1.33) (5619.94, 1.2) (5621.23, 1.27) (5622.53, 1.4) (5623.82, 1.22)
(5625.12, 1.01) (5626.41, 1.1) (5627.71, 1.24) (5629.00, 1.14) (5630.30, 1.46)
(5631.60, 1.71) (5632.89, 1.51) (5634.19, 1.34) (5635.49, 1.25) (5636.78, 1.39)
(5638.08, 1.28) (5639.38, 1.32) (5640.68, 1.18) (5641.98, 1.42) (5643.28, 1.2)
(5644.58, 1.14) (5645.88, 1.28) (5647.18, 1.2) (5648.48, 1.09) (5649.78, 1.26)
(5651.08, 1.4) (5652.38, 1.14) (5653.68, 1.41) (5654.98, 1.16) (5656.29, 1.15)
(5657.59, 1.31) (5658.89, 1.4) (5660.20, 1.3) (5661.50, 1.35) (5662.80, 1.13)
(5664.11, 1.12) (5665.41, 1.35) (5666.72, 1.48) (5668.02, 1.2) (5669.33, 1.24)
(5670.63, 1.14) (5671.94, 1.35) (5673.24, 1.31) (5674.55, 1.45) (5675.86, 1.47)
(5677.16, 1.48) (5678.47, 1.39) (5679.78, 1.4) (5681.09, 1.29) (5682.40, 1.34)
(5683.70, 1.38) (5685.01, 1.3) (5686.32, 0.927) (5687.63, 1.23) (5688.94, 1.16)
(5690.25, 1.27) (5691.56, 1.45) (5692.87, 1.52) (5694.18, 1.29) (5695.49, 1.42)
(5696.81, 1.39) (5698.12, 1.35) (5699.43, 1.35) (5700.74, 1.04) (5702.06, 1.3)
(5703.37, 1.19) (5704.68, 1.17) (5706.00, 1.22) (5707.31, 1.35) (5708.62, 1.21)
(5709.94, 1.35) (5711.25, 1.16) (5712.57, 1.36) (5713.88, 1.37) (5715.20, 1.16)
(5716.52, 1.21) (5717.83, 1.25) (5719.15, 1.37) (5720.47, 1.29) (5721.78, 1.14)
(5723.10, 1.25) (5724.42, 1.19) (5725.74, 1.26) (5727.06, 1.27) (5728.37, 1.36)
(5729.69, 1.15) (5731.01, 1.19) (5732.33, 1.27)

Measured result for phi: 4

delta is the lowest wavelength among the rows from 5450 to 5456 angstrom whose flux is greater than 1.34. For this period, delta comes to 5454.20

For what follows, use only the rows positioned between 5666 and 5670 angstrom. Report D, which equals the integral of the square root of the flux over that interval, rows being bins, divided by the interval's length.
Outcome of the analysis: 1.14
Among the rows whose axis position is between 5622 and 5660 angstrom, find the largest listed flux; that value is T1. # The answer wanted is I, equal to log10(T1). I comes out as 0.23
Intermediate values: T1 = 1.71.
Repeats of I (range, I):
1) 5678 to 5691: 0.15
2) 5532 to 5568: 0.20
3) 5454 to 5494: 0.25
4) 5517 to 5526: 0.13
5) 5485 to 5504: 0.29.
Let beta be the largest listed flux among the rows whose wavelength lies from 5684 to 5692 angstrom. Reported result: 1.45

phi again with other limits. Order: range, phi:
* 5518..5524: 3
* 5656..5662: 1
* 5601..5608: 2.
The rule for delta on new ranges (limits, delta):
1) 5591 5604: 5591.54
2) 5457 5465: 5457.97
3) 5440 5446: 5441.66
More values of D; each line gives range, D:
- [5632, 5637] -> 1.18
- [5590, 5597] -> 1.13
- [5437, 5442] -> 1.17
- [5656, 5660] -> 1.14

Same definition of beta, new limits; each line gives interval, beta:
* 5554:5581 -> 1.48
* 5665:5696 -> 1.52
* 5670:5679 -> 1.48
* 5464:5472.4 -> 1.43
